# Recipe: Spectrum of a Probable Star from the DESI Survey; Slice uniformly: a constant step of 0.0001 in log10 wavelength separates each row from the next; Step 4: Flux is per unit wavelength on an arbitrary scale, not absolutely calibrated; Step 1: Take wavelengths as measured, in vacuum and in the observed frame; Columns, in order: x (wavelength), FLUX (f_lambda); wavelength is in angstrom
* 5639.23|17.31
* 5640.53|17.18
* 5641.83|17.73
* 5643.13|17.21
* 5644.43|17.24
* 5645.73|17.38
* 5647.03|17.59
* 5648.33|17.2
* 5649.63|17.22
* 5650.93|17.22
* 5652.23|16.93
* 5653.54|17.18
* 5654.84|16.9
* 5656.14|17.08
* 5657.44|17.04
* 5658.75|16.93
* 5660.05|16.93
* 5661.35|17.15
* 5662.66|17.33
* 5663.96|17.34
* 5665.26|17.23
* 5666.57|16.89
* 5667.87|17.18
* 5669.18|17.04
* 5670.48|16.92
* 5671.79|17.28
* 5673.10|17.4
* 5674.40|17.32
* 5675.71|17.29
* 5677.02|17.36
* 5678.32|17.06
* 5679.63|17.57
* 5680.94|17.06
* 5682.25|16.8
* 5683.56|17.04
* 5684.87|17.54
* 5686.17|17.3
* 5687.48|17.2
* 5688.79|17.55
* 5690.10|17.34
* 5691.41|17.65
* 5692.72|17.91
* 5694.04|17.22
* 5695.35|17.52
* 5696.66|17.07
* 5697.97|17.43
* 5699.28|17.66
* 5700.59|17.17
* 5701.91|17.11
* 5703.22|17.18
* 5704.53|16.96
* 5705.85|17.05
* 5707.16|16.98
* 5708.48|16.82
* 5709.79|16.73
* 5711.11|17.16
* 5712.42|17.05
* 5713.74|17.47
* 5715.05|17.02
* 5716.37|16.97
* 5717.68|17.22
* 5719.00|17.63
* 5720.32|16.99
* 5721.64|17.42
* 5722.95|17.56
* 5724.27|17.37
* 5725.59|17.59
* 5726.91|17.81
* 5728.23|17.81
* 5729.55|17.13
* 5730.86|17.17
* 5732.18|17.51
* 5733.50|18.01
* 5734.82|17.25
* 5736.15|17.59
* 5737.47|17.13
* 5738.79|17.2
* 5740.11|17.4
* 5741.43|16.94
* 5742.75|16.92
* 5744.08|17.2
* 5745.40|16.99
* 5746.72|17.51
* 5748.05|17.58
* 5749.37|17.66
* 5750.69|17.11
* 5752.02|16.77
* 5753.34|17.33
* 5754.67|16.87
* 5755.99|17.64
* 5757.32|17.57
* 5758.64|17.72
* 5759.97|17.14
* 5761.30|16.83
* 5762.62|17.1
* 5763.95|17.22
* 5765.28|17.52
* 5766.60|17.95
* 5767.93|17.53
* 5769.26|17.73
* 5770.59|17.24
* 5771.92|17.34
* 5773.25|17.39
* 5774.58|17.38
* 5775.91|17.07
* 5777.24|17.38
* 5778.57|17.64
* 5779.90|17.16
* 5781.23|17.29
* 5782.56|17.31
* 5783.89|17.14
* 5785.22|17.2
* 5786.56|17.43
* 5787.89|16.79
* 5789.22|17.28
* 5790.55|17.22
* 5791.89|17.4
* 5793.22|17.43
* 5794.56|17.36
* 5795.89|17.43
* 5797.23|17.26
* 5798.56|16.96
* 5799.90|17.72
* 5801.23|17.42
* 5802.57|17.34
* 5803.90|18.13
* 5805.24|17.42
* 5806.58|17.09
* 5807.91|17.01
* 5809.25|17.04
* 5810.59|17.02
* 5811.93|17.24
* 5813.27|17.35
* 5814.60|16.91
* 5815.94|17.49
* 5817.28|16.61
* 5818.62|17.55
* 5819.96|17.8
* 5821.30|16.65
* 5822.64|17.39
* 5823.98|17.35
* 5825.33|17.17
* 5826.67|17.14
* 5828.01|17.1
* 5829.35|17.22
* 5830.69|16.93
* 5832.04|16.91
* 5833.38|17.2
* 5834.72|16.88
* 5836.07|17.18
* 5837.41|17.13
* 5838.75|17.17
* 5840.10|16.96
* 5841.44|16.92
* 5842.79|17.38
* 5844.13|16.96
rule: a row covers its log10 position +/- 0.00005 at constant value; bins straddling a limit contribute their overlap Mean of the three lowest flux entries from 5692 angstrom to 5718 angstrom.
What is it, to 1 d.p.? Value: 16.8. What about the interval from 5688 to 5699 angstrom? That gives 17.2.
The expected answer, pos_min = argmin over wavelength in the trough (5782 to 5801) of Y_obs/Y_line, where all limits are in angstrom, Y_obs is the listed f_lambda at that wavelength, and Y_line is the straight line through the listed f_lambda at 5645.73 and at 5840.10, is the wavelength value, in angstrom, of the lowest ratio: 5787.89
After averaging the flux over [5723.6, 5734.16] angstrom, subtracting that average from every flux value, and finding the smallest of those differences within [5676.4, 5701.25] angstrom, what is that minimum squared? 0.6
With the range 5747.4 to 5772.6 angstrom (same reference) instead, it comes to 0.6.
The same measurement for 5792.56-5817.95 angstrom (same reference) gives 0.9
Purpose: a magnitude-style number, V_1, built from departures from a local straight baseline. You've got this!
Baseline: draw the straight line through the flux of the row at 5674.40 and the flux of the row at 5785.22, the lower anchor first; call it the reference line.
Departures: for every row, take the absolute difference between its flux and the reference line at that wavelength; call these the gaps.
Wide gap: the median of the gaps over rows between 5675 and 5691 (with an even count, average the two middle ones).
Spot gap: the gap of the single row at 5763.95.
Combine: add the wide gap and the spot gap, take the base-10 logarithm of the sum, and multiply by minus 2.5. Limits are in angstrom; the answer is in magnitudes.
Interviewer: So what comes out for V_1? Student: 1.54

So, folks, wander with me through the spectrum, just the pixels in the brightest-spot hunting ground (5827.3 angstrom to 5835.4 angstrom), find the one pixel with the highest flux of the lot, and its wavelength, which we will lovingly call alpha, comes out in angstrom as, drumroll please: 5829.35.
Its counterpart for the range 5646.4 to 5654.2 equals 5647.03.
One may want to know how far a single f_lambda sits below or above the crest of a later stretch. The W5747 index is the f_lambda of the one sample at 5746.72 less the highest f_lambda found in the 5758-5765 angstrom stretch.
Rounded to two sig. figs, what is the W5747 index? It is -0.21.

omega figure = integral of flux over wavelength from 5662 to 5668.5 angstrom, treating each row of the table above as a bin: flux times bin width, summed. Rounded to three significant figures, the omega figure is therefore 112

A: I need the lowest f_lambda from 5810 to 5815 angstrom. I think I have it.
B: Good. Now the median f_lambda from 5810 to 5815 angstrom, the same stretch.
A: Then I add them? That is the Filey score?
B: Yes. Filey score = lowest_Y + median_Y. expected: 34.04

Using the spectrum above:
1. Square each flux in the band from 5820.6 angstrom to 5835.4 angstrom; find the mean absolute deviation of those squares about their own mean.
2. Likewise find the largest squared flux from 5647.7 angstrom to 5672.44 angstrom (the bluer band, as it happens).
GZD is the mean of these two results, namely 153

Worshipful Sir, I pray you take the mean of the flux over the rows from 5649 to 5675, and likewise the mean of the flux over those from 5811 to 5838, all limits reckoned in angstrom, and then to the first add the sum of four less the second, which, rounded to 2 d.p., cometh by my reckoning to 3.97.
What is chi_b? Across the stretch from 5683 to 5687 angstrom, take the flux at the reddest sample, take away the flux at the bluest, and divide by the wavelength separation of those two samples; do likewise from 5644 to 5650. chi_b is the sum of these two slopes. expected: 0.10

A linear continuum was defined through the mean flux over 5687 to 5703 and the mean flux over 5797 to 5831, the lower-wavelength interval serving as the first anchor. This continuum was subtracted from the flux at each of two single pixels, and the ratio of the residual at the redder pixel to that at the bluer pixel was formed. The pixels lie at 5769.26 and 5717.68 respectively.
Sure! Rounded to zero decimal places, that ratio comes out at -3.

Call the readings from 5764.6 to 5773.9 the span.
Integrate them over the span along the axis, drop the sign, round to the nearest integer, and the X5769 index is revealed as 163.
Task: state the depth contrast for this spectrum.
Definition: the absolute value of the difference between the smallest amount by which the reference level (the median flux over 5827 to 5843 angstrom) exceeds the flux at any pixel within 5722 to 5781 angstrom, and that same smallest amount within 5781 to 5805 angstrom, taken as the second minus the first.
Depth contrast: 0.12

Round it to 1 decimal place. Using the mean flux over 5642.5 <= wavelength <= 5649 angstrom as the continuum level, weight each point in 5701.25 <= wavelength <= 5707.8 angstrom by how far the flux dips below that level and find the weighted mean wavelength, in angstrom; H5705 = 5704.9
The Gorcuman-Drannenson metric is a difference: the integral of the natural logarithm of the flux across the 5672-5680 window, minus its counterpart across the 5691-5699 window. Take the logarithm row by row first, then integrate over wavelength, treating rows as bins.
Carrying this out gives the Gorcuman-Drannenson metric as -0.1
